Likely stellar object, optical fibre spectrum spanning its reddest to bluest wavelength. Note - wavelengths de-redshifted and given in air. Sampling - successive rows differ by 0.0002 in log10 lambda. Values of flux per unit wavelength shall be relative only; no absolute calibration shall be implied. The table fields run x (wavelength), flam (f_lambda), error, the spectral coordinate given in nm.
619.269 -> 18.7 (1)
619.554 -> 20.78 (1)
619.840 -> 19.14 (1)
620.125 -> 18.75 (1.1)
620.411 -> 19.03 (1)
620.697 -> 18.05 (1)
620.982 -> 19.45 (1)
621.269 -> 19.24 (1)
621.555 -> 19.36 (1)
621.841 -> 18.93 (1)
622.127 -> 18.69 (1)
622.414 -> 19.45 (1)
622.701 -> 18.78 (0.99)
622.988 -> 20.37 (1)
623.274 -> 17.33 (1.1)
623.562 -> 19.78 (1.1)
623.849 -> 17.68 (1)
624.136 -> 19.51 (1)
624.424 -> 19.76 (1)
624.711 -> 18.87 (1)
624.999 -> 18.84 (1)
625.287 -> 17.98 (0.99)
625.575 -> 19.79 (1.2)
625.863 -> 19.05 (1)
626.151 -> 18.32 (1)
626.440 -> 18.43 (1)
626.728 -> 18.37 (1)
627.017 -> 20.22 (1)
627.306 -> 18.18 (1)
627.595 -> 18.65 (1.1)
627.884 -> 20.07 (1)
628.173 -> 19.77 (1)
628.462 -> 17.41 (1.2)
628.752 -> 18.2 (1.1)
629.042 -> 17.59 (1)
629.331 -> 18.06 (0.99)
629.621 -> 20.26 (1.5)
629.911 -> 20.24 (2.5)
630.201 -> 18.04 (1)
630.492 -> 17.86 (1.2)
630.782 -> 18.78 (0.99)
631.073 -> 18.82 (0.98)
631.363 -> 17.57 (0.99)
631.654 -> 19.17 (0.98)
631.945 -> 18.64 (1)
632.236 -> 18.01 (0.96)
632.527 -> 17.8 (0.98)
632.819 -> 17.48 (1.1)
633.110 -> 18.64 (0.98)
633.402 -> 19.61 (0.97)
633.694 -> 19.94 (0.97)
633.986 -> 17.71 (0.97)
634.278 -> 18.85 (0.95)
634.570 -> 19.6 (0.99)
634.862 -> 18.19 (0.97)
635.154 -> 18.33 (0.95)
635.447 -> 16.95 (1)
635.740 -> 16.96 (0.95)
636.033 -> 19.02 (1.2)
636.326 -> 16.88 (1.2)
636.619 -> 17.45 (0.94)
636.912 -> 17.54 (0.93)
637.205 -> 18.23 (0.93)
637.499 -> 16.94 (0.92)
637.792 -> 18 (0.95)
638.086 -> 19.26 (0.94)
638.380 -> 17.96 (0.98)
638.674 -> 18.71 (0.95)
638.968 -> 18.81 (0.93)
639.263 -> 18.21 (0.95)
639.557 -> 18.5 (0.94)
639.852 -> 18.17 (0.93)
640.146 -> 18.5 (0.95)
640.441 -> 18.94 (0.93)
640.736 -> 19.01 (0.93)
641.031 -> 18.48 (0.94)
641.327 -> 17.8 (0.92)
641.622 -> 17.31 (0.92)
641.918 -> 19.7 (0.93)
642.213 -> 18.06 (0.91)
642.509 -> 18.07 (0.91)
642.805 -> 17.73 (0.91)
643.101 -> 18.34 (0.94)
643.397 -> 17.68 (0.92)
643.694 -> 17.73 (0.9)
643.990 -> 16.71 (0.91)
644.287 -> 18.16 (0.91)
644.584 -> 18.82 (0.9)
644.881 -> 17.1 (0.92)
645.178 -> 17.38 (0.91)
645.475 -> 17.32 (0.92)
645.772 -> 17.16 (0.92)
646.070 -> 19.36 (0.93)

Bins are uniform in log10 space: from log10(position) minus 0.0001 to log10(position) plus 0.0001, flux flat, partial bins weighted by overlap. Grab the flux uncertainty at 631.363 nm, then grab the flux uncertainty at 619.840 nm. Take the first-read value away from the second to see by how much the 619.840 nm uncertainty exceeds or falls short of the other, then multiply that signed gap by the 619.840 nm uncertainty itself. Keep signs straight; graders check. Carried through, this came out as 0.010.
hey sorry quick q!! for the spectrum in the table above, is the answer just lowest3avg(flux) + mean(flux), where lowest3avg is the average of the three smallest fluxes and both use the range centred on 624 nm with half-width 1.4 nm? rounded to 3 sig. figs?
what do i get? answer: 36.6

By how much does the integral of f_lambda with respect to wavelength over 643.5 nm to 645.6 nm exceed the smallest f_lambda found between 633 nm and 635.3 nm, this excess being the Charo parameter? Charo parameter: 19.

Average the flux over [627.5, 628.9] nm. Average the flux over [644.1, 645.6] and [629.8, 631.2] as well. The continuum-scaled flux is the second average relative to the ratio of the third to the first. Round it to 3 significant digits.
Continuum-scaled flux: 17.8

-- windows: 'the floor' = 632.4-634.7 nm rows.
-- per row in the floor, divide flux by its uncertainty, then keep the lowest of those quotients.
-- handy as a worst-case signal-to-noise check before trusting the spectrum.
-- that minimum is 16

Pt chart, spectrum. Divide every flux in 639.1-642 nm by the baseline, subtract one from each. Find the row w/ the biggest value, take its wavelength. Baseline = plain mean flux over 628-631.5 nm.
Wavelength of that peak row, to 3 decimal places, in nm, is 641.918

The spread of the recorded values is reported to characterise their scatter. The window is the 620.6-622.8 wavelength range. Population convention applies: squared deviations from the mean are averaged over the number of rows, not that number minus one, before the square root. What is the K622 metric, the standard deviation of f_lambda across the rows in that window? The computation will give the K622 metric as 0.45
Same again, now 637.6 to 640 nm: 0.42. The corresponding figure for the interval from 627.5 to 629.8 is 1.06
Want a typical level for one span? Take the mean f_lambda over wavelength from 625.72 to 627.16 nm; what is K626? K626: 18.9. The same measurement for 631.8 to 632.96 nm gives 18.0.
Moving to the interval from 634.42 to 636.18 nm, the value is 18.2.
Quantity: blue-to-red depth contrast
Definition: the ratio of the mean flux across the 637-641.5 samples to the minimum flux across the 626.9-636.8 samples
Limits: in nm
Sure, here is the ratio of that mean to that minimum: 1.09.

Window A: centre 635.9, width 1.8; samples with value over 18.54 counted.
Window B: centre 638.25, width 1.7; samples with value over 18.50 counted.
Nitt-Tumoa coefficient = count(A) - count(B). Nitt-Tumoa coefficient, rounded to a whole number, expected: -2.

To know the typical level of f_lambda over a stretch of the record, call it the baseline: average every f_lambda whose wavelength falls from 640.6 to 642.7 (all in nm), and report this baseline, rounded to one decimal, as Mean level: 18.3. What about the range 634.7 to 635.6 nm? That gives 17.8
